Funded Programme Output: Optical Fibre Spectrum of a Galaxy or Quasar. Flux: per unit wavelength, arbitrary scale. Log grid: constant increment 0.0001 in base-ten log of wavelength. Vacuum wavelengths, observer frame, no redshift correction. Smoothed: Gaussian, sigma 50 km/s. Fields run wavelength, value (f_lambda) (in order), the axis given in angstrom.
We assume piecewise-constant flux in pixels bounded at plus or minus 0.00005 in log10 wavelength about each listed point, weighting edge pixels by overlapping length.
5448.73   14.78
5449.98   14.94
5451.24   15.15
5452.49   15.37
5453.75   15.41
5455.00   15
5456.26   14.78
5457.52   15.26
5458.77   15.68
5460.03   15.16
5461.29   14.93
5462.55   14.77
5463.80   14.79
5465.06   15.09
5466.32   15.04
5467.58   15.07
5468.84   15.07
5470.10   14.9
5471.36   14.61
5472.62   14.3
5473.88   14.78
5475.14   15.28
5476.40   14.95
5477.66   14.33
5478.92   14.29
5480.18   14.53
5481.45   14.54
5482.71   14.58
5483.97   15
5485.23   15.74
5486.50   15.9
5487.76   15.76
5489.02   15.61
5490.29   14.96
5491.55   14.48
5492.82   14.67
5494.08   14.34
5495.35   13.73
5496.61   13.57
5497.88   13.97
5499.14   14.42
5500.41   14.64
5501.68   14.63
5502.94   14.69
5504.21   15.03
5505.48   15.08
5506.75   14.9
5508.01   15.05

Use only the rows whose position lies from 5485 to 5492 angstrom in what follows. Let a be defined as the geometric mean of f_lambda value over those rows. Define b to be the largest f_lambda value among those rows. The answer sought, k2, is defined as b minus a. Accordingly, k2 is 0.50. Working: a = 15.4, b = 15.9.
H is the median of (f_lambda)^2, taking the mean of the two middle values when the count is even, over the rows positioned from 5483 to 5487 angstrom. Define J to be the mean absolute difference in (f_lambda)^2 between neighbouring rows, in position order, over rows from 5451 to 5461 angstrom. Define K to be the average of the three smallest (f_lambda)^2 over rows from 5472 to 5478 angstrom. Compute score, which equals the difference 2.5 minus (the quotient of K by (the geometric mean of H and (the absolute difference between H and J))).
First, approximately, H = 248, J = 10.1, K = 209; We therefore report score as 1.64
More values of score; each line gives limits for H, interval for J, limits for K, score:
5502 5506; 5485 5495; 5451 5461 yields 1.49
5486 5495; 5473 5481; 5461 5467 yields 1.49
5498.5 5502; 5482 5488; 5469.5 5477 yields 1.48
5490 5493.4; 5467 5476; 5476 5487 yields 1.52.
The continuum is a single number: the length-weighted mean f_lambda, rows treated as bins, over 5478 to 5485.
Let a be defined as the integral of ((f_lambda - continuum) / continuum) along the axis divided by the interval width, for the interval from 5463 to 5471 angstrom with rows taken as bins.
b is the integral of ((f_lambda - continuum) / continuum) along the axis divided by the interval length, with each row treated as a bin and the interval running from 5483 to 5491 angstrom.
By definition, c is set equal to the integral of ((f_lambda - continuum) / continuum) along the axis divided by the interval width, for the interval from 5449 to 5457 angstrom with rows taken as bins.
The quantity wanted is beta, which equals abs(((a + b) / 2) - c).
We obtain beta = 0.008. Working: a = 0.022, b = 0.054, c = 0.030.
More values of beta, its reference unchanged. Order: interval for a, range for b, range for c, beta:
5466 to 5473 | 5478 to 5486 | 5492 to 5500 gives 0.046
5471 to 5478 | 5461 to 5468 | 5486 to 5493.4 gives 0.026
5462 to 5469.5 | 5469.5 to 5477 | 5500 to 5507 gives 0.004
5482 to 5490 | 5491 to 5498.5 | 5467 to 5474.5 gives 0.002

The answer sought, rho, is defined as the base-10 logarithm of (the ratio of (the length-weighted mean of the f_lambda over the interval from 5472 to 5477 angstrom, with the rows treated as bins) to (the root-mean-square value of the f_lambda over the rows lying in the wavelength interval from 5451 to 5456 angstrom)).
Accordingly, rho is -0.012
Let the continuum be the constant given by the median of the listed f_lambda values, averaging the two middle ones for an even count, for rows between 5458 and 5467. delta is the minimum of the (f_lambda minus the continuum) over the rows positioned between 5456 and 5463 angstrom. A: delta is -0.3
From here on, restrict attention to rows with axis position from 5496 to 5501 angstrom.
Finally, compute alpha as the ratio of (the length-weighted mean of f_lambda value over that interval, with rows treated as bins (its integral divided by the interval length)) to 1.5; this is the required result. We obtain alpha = 9.4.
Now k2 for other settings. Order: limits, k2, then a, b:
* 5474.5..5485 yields 0.60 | 14.7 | 15.28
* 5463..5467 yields 0.12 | 15.0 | 15.09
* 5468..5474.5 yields 0.34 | 14.7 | 15.07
